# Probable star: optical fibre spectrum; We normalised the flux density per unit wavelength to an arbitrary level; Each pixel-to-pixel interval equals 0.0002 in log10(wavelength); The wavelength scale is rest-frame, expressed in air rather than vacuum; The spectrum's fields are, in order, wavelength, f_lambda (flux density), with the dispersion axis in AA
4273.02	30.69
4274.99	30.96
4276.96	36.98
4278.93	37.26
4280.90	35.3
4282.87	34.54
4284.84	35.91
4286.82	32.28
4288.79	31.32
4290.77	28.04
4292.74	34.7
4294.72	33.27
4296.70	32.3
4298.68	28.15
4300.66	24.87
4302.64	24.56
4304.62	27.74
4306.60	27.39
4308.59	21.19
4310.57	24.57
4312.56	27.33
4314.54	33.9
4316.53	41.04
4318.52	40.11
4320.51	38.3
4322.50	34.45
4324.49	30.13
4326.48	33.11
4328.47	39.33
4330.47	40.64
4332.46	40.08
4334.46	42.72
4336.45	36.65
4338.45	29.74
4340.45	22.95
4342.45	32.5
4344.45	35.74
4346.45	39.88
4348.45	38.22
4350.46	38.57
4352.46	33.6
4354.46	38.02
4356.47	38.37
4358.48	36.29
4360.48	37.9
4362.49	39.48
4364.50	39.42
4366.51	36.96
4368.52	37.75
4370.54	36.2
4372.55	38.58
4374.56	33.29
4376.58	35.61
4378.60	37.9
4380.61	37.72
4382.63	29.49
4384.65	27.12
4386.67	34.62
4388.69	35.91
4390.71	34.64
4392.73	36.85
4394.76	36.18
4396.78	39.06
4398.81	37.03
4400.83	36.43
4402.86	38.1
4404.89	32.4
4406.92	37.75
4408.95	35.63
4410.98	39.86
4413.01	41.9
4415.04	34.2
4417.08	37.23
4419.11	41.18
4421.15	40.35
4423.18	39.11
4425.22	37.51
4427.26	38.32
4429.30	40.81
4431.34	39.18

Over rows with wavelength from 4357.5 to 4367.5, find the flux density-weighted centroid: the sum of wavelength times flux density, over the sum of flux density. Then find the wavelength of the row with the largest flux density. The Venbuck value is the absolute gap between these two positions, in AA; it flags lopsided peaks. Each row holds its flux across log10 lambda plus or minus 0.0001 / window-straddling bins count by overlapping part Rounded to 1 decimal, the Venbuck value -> 0.0 AA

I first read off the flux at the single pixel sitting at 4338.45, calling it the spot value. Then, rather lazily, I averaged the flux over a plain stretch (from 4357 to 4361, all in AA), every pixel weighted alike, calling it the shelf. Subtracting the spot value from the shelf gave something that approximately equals 7.4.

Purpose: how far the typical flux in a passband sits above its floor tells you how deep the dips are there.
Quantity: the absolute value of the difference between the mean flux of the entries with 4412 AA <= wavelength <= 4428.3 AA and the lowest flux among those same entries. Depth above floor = 4.5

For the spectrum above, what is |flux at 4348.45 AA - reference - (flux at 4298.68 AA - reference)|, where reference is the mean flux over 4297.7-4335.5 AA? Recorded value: 10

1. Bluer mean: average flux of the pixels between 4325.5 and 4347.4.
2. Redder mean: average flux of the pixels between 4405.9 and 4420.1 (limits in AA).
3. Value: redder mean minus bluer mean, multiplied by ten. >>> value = 25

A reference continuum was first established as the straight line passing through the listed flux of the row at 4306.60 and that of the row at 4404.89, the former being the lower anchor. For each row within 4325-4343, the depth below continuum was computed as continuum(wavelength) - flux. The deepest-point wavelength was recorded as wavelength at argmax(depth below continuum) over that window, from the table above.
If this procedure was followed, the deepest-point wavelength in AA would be 4340.45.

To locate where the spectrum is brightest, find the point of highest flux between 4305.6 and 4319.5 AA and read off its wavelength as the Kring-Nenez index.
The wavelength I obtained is 4316.53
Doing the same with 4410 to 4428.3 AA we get 4413.01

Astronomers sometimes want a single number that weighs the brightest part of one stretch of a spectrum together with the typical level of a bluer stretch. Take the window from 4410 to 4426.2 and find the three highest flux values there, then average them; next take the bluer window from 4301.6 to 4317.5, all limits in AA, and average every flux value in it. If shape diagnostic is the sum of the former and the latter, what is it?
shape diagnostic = 70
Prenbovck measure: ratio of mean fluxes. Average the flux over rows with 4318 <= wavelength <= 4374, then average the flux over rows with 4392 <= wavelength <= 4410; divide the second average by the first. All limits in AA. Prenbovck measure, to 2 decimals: 1.00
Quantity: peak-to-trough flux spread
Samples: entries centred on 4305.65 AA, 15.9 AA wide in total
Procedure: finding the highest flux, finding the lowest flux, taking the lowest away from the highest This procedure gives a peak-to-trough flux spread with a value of 7.0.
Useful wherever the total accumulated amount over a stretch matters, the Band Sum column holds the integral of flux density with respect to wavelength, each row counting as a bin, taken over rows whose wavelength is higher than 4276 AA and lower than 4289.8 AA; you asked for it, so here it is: 480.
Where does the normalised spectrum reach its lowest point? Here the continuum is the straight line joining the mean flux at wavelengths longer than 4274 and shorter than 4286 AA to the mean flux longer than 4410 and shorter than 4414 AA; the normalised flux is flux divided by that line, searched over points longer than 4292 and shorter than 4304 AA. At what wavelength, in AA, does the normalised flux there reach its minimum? 4302.64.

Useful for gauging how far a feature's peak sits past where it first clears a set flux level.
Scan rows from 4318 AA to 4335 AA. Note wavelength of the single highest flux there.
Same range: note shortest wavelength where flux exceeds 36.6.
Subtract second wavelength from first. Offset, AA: 15.9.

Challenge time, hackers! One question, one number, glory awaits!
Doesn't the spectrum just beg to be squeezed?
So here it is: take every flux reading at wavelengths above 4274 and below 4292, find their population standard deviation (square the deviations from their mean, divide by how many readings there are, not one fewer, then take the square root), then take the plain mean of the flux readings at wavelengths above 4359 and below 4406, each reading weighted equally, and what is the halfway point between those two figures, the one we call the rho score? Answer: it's 19.5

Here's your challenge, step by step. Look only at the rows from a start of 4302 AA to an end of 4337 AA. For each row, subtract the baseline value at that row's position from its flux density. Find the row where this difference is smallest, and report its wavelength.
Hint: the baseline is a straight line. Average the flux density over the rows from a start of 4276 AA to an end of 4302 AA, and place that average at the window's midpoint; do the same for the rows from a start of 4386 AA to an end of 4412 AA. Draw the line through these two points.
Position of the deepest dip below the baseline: 4308.59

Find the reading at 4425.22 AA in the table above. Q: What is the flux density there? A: 37.51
